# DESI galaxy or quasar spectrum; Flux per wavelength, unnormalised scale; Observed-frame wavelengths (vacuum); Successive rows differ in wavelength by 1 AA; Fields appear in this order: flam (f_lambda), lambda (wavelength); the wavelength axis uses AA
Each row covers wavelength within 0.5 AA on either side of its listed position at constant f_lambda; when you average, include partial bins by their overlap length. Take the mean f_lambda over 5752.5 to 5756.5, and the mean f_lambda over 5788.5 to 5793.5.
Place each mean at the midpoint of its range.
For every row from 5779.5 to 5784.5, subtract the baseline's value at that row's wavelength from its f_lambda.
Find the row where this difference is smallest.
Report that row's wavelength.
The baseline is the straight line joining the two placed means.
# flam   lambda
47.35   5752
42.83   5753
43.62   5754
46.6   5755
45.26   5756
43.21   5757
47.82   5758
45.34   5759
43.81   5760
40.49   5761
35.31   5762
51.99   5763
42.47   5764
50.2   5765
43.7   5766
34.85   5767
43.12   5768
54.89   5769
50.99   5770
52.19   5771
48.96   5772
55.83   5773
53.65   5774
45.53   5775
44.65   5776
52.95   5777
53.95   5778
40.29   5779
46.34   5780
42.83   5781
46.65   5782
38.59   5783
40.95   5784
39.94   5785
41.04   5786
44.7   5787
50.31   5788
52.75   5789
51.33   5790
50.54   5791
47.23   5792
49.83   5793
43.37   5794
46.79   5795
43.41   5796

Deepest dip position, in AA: 5783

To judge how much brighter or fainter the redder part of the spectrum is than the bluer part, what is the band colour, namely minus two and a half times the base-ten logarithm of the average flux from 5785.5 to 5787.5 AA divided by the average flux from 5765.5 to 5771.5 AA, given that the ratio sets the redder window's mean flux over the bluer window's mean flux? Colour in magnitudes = 0.09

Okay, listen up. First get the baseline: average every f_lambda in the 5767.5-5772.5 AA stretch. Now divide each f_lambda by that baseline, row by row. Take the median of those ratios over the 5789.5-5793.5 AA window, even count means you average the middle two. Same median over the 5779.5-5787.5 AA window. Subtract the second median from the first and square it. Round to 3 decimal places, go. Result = 0.027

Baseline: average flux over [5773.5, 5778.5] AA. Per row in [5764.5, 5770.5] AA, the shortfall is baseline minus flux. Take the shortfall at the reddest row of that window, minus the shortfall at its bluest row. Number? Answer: -1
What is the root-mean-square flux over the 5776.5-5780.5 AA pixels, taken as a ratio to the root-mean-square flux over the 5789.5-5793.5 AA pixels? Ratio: 0.98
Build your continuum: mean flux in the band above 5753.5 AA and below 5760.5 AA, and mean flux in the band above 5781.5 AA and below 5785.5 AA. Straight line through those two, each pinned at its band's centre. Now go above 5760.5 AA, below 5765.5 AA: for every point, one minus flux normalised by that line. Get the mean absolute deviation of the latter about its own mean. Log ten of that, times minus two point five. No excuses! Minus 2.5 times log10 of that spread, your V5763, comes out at 2.22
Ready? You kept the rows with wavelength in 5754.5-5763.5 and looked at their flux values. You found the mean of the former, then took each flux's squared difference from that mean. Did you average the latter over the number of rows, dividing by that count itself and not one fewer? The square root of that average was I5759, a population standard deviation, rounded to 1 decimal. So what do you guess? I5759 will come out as 4.4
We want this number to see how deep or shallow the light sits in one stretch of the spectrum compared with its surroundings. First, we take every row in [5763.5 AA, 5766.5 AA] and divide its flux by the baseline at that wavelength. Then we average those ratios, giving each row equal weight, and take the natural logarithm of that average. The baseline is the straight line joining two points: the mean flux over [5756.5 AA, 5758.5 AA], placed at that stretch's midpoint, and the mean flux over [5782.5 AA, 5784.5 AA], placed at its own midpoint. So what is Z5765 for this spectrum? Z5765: 0.04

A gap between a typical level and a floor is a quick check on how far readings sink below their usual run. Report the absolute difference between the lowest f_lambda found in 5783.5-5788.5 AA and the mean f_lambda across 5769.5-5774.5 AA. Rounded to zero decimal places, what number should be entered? 12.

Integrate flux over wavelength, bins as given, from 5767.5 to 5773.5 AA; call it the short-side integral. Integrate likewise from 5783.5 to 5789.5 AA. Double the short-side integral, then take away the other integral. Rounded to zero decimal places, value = 342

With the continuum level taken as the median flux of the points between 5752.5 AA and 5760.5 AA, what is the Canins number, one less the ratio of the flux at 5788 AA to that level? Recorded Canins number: -0.13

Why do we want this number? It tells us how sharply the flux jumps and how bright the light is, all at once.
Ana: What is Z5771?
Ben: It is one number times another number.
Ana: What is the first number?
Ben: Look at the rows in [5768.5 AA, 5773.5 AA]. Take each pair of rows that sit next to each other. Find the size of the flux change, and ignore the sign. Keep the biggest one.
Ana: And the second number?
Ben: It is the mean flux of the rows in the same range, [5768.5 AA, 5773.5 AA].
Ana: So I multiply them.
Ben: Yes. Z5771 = 361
